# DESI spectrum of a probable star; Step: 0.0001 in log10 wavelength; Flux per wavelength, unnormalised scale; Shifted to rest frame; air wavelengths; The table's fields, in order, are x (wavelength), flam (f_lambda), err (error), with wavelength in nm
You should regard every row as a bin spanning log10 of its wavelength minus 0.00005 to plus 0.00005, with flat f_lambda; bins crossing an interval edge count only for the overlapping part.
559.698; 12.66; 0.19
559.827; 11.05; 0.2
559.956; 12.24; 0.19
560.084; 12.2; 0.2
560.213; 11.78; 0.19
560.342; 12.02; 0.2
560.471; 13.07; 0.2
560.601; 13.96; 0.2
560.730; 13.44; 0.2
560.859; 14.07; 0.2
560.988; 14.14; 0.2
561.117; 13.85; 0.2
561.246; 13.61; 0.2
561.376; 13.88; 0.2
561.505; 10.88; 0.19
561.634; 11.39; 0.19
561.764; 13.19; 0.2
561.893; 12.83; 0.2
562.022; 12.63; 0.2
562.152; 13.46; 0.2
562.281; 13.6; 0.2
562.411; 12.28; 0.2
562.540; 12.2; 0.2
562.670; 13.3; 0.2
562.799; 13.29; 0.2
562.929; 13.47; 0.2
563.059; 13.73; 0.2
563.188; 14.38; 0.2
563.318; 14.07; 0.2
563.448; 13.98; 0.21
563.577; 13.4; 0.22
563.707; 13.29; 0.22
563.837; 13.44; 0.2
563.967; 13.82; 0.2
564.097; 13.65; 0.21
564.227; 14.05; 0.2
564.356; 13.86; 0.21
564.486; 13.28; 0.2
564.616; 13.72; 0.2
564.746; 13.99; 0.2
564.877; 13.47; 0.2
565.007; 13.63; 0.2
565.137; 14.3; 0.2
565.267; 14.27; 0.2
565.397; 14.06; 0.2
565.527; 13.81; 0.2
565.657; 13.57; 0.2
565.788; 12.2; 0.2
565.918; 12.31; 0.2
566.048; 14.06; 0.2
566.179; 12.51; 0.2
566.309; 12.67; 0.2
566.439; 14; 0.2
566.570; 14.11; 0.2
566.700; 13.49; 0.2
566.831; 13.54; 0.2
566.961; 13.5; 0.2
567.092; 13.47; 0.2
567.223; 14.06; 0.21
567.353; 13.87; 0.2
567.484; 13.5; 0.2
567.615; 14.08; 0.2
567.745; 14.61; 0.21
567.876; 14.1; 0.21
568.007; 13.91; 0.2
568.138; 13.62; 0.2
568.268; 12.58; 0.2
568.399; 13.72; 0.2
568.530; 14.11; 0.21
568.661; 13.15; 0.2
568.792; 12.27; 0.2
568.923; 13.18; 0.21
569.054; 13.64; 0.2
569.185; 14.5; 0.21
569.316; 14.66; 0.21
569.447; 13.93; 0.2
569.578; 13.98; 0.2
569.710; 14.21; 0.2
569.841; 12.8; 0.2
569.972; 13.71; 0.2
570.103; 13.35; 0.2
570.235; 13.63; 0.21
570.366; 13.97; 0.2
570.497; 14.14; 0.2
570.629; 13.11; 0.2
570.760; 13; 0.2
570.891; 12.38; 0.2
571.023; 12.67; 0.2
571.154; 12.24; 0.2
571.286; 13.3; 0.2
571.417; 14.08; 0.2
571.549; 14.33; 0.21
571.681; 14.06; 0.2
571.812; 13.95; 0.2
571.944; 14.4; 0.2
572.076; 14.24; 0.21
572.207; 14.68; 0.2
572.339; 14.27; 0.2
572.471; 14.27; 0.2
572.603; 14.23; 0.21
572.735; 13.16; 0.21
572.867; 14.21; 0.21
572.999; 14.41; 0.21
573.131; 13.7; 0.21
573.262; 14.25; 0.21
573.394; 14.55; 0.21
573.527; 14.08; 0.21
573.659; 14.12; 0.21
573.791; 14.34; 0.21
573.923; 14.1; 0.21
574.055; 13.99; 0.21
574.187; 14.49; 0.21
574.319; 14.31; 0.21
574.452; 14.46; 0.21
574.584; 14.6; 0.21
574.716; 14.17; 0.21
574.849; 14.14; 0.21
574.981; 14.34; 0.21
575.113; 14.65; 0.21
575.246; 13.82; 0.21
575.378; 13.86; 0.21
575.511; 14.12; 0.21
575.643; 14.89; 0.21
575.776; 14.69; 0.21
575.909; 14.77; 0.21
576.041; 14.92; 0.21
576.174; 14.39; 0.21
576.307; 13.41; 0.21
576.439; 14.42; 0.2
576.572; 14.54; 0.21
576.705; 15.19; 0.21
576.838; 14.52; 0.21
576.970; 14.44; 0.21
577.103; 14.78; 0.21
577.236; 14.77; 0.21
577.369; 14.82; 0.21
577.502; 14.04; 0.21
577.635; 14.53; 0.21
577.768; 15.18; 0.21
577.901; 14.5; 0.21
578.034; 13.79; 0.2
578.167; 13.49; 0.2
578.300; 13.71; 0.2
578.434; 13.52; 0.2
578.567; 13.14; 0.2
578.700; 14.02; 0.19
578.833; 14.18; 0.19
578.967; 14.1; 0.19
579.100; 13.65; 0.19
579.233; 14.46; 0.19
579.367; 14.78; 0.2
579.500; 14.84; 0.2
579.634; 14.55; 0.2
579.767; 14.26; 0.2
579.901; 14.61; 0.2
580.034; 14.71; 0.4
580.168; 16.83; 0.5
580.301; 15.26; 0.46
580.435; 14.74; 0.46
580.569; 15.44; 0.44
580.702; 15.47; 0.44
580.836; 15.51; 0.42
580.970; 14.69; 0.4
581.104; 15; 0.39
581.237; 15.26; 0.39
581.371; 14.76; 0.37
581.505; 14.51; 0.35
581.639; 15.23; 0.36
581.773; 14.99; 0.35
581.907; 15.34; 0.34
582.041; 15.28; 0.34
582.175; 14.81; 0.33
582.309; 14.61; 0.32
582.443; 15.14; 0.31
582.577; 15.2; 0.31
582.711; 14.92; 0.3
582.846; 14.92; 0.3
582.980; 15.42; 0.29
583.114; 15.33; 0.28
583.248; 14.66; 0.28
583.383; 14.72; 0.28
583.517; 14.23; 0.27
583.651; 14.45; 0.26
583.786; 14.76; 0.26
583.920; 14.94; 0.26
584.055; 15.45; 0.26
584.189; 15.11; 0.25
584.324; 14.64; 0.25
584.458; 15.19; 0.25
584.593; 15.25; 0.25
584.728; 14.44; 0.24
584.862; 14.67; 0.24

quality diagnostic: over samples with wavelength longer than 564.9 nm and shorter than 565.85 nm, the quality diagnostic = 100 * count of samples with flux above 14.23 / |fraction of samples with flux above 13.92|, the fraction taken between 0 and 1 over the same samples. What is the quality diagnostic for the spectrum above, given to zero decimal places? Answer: 467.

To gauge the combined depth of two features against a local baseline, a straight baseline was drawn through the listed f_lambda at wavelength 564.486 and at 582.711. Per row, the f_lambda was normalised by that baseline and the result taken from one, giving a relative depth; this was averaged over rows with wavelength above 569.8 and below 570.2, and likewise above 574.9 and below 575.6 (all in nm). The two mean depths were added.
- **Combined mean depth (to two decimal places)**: 0.04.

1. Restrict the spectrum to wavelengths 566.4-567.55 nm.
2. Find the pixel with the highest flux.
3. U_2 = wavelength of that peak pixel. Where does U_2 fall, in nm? 566.570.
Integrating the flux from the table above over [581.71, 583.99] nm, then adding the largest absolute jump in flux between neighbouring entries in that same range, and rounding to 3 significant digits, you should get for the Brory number 34.7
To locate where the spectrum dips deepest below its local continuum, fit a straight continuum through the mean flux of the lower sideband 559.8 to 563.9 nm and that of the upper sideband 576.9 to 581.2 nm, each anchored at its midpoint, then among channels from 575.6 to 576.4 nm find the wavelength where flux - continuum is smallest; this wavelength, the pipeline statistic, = 576.307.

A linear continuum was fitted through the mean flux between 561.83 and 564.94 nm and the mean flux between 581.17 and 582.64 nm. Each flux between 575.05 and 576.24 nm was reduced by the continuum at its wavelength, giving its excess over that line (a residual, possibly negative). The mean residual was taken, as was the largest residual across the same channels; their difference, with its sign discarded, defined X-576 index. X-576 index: 0.43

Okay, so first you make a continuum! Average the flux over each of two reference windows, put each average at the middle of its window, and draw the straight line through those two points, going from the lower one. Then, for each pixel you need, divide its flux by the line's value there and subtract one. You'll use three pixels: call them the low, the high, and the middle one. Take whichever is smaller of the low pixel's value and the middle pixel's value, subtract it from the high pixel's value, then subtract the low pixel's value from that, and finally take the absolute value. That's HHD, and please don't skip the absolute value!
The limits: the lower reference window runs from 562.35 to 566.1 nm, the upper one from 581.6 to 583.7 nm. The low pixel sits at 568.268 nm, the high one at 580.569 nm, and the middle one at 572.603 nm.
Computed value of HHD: 0.23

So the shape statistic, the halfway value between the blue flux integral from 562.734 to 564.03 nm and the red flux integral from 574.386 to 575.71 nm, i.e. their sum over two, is 18.3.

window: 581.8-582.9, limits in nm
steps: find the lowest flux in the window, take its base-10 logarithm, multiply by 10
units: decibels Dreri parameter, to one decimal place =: 11.6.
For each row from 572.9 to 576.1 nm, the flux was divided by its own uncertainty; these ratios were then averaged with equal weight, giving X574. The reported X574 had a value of 68.2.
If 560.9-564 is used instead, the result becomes 65.9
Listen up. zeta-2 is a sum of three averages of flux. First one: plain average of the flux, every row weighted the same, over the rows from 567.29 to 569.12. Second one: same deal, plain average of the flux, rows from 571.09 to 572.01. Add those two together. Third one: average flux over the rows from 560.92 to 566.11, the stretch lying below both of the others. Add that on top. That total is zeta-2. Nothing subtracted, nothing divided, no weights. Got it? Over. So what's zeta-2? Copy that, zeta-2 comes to 40.8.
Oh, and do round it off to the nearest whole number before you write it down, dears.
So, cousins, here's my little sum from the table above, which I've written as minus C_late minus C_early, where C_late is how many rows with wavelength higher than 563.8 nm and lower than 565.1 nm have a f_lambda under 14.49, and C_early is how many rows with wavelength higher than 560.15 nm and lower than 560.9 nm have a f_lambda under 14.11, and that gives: -16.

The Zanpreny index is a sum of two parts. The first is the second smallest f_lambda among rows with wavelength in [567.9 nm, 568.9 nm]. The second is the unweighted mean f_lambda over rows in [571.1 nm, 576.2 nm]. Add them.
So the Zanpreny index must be 26.8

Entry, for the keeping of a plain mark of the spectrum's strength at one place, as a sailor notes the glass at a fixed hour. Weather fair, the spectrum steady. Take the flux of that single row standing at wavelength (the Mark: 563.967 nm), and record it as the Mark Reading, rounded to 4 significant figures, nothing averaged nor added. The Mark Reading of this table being 13.82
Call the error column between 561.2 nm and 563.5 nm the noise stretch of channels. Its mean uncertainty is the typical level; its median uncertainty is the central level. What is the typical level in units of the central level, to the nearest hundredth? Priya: 1.00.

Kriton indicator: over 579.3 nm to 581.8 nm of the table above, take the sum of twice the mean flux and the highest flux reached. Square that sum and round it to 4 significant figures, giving 2197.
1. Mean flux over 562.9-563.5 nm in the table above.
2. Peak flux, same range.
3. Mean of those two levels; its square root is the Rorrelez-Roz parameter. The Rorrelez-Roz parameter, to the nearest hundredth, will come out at 3.76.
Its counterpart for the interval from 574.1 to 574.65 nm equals 3.81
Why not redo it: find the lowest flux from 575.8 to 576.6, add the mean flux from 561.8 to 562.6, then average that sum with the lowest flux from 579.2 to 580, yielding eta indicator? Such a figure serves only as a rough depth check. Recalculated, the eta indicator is 20.3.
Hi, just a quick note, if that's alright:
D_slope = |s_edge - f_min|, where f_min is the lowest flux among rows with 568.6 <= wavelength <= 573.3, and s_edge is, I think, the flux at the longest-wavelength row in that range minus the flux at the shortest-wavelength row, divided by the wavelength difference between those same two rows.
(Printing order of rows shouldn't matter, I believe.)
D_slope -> 12.0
